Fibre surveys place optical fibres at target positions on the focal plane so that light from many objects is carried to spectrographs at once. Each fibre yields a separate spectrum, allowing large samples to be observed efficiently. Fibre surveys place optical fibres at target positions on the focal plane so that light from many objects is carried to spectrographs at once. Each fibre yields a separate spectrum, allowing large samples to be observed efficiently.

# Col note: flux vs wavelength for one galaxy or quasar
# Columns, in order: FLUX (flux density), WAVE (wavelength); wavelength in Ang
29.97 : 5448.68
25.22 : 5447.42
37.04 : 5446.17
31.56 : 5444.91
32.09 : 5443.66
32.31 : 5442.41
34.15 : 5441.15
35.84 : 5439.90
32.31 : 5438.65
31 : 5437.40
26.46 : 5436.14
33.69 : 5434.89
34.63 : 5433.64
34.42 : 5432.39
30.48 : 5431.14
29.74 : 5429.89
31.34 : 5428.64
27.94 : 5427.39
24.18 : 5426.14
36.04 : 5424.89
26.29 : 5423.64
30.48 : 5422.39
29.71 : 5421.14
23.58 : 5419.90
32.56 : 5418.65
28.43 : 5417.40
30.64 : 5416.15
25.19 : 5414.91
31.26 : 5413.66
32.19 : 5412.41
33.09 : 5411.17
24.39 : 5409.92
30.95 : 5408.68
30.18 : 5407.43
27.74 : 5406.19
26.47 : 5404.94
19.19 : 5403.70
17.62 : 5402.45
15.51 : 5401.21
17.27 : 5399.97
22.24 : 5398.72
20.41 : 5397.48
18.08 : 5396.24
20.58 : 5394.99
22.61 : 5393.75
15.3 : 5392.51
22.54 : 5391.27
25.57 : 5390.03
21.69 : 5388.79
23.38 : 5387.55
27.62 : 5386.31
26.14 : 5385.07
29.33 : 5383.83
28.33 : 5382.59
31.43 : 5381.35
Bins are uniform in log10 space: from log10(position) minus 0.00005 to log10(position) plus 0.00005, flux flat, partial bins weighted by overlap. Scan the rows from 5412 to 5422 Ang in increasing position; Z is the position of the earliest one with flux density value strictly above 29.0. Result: 5412.41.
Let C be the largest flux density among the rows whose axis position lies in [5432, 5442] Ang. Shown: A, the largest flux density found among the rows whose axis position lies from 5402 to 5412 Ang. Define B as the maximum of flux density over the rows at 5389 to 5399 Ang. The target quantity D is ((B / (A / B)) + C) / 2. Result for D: 28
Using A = 33.09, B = 25.57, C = 35.84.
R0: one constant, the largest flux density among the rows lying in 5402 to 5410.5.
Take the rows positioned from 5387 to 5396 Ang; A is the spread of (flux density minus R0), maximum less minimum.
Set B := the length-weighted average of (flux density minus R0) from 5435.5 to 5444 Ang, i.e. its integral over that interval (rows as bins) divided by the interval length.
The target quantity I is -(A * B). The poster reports -11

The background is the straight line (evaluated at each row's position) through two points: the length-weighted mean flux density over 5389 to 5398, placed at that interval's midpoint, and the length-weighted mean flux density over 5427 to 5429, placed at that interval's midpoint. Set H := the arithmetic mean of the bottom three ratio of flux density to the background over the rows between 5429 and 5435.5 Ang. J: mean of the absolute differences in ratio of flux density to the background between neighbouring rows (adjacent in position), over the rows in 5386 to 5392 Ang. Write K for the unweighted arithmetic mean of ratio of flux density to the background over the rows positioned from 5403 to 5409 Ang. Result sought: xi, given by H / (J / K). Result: 6.5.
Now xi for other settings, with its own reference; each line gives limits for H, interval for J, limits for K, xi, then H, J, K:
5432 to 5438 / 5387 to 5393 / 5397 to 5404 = 3.9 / 0.96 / 0.21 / 0.83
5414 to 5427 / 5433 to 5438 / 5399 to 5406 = 5.2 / 0.87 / 0.14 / 0.83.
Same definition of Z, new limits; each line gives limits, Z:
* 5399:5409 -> 5407.43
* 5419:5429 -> 5421.14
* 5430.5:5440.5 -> 5431.14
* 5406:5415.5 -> 5407.43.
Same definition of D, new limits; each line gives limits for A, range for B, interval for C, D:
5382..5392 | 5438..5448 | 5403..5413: 40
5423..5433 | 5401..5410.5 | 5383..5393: 28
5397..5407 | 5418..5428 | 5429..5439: 41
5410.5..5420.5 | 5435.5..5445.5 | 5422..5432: 37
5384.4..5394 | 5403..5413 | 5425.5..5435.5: 37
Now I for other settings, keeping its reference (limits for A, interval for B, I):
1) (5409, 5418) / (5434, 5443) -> -12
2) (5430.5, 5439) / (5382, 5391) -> 42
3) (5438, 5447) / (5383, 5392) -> 32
